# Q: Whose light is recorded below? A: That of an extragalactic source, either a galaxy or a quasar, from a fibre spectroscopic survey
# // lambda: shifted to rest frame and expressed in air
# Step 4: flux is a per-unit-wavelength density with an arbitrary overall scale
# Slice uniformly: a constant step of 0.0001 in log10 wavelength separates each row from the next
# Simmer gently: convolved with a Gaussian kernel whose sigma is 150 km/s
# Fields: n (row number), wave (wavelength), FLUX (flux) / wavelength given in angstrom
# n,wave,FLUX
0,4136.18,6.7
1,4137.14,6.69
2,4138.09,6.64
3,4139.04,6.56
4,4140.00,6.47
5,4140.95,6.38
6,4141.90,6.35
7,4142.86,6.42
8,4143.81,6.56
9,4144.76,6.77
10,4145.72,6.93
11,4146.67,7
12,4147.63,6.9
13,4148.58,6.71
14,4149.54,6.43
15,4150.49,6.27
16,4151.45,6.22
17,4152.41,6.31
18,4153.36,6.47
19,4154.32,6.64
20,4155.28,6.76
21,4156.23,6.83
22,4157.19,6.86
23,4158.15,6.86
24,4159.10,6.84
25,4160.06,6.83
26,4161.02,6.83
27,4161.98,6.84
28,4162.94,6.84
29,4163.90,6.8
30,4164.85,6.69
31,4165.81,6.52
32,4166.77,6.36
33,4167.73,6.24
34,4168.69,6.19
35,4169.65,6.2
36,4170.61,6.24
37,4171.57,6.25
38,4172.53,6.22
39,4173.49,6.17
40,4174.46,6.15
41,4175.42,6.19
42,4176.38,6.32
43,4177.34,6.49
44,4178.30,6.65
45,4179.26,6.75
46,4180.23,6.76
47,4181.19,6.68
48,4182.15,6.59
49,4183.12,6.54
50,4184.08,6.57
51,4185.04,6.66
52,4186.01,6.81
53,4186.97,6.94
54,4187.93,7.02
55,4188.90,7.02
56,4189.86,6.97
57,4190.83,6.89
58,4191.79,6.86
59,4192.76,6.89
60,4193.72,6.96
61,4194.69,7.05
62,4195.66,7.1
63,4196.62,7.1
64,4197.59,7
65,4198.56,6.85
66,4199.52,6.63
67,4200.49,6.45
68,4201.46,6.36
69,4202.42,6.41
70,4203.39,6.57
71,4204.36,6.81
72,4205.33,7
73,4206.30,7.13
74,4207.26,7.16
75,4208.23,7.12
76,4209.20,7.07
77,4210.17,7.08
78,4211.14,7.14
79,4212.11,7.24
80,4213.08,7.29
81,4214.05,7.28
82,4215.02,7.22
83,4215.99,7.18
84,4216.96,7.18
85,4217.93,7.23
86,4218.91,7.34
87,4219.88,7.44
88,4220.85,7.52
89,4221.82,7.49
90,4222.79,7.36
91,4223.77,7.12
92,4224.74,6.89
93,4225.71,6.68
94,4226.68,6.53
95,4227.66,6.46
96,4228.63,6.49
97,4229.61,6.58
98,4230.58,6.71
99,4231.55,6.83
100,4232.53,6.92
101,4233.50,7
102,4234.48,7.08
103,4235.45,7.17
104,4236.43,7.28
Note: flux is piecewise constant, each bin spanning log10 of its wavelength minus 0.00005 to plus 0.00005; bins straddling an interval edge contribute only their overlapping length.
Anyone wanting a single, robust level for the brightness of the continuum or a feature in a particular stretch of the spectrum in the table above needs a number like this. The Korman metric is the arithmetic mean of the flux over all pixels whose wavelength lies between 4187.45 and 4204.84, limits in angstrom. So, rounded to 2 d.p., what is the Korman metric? 6.83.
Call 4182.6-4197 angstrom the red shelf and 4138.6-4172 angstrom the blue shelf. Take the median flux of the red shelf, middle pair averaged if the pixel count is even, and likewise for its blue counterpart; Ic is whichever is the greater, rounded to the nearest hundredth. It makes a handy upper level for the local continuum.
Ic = 6.94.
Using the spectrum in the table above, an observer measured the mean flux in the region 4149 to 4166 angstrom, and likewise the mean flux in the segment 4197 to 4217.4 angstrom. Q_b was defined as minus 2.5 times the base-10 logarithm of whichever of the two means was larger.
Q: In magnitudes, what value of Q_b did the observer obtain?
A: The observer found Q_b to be -2.107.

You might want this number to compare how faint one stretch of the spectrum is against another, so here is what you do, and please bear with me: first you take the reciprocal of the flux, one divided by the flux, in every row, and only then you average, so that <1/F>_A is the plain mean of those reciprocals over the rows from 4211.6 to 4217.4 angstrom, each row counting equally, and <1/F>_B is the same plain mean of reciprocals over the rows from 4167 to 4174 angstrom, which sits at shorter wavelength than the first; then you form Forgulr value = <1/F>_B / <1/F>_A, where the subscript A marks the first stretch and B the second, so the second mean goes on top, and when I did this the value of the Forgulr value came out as 1.16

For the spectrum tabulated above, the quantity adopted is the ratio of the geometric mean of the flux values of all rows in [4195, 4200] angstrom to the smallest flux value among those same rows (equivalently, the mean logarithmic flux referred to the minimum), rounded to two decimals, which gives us 1.05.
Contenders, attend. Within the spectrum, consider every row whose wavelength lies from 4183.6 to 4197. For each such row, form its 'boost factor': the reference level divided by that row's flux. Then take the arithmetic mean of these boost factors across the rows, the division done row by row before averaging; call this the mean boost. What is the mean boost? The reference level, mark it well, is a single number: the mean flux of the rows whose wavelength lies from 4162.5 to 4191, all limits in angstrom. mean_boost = 0.95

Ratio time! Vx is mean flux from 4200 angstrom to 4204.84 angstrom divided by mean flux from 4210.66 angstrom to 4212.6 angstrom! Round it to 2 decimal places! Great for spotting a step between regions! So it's 0.91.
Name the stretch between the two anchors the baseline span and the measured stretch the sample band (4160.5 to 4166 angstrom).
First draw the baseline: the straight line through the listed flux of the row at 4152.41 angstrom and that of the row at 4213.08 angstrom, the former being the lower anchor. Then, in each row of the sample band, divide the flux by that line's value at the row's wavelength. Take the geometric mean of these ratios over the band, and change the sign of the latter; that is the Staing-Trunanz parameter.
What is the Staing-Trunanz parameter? -1.04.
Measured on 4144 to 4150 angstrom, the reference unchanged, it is -1.09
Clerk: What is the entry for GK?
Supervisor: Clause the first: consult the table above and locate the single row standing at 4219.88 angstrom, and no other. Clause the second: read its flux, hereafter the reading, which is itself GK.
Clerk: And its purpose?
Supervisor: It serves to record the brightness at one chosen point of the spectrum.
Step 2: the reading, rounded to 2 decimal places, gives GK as 7.44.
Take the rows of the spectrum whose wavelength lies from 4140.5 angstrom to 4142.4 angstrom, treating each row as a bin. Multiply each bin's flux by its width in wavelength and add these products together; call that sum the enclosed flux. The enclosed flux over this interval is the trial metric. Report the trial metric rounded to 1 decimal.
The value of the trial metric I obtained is 12.1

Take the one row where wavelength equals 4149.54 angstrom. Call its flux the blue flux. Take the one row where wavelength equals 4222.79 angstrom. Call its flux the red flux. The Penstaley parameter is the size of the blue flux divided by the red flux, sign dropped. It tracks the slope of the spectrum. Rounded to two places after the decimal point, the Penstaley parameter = 0.87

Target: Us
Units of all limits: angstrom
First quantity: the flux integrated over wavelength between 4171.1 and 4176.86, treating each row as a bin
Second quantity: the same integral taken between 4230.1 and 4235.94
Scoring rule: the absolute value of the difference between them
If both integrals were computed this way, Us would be 4.8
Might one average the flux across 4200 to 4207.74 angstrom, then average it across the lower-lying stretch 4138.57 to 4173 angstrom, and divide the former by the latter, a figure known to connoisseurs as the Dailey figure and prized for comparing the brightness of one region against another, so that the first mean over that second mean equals 1.025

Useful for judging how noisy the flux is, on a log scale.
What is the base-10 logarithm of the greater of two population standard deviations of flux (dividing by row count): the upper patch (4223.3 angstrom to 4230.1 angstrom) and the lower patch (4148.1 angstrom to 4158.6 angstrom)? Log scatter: -0.630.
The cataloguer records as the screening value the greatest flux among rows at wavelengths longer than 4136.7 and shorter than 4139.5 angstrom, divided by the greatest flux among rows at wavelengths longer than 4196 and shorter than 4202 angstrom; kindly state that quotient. 0.94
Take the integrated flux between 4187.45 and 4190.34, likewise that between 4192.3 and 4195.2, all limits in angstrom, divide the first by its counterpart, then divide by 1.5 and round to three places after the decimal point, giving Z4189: 0.669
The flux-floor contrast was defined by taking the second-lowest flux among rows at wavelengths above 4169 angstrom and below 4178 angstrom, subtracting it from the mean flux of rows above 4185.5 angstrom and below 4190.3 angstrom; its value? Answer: 0.8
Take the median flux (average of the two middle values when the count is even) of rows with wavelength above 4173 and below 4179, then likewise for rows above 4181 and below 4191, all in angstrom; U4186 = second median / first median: 1.09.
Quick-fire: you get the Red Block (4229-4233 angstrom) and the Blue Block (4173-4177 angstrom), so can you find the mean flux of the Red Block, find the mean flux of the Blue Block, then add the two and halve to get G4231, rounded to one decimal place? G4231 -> 6.5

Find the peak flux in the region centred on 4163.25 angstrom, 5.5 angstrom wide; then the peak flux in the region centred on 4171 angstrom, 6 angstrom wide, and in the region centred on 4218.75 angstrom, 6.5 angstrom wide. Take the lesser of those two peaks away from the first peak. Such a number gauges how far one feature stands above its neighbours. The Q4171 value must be 0.6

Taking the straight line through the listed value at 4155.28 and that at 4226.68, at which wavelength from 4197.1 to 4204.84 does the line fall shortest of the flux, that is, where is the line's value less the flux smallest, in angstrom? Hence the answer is 4197.59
